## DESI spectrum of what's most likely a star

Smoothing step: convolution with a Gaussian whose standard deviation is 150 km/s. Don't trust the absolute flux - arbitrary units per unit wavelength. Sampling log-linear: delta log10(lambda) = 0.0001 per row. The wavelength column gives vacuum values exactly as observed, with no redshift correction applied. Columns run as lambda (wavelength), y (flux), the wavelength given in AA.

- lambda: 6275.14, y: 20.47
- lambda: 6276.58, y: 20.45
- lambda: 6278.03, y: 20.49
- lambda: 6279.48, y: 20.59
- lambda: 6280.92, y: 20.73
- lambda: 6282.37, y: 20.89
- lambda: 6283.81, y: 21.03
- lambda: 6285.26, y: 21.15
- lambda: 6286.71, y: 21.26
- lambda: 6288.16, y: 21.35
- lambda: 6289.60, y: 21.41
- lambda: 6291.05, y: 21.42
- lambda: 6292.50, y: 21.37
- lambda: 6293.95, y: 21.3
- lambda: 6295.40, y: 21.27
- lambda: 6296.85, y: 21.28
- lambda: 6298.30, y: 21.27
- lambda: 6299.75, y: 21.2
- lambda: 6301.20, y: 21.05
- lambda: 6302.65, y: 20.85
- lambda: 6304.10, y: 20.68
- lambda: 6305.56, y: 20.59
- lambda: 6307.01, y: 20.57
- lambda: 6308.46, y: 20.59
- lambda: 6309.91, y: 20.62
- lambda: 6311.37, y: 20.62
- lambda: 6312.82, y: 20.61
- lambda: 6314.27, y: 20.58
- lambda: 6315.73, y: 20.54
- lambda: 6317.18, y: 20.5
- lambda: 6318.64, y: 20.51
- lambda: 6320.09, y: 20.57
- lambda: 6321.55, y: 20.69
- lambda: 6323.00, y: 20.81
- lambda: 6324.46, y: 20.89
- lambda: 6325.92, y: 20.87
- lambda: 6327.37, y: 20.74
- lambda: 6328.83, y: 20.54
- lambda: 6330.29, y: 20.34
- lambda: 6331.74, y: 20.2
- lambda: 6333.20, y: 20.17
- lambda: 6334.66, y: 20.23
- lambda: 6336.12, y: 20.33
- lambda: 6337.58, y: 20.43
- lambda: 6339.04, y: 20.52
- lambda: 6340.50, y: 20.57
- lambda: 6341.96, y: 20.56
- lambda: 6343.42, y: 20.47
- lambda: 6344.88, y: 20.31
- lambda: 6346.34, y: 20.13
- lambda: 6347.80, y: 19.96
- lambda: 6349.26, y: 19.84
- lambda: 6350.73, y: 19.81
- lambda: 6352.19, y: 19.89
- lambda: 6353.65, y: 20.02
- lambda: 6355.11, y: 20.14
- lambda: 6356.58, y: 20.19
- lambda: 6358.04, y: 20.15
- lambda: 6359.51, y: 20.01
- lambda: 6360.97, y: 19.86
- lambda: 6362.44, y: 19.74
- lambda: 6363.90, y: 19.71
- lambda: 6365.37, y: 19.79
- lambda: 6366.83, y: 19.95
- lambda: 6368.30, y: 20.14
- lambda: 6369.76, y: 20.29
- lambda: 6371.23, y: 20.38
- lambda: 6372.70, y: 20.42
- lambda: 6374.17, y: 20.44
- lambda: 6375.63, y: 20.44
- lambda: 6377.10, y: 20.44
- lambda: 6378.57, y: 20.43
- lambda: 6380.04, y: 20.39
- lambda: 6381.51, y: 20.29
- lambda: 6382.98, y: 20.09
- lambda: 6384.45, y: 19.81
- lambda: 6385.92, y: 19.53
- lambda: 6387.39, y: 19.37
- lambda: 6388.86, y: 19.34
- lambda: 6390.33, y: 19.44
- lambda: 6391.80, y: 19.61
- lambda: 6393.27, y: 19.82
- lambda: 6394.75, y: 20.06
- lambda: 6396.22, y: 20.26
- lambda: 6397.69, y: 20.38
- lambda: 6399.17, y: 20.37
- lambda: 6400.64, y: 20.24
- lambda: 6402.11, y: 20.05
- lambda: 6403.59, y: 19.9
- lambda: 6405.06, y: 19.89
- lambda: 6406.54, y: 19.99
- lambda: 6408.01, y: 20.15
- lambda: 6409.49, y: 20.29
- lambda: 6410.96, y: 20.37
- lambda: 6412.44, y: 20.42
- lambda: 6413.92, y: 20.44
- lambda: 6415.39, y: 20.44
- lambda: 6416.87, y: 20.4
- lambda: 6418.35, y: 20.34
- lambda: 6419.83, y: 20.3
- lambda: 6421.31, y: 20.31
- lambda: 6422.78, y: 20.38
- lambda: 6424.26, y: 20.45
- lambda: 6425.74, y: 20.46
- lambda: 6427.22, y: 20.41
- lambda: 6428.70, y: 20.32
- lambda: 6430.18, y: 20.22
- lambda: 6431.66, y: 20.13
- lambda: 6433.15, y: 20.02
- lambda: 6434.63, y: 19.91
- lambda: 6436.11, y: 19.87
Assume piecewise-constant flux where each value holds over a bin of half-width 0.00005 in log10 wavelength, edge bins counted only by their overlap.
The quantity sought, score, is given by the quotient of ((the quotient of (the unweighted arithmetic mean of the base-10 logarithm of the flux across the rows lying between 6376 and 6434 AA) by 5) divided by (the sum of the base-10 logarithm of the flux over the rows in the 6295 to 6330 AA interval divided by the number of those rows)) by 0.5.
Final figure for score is 0.3960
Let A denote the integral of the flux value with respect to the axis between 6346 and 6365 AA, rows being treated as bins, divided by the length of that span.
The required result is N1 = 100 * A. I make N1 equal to 1995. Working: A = 19.95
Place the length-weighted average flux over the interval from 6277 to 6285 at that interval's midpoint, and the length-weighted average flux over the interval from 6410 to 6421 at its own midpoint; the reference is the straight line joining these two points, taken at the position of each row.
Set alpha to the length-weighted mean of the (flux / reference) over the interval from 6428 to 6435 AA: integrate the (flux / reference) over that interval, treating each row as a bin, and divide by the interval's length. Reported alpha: 0.99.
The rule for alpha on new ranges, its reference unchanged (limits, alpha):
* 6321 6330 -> 1.01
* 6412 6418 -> 1.00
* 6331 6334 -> 0.98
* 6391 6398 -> 0.98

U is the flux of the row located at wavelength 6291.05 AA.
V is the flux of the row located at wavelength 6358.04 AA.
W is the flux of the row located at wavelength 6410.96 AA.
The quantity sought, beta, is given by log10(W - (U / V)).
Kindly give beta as 1.286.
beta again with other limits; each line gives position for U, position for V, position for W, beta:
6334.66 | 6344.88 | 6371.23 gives 1.287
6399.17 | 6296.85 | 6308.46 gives 1.293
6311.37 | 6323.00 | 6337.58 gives 1.289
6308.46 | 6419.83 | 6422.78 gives 1.287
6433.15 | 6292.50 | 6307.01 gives 1.293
